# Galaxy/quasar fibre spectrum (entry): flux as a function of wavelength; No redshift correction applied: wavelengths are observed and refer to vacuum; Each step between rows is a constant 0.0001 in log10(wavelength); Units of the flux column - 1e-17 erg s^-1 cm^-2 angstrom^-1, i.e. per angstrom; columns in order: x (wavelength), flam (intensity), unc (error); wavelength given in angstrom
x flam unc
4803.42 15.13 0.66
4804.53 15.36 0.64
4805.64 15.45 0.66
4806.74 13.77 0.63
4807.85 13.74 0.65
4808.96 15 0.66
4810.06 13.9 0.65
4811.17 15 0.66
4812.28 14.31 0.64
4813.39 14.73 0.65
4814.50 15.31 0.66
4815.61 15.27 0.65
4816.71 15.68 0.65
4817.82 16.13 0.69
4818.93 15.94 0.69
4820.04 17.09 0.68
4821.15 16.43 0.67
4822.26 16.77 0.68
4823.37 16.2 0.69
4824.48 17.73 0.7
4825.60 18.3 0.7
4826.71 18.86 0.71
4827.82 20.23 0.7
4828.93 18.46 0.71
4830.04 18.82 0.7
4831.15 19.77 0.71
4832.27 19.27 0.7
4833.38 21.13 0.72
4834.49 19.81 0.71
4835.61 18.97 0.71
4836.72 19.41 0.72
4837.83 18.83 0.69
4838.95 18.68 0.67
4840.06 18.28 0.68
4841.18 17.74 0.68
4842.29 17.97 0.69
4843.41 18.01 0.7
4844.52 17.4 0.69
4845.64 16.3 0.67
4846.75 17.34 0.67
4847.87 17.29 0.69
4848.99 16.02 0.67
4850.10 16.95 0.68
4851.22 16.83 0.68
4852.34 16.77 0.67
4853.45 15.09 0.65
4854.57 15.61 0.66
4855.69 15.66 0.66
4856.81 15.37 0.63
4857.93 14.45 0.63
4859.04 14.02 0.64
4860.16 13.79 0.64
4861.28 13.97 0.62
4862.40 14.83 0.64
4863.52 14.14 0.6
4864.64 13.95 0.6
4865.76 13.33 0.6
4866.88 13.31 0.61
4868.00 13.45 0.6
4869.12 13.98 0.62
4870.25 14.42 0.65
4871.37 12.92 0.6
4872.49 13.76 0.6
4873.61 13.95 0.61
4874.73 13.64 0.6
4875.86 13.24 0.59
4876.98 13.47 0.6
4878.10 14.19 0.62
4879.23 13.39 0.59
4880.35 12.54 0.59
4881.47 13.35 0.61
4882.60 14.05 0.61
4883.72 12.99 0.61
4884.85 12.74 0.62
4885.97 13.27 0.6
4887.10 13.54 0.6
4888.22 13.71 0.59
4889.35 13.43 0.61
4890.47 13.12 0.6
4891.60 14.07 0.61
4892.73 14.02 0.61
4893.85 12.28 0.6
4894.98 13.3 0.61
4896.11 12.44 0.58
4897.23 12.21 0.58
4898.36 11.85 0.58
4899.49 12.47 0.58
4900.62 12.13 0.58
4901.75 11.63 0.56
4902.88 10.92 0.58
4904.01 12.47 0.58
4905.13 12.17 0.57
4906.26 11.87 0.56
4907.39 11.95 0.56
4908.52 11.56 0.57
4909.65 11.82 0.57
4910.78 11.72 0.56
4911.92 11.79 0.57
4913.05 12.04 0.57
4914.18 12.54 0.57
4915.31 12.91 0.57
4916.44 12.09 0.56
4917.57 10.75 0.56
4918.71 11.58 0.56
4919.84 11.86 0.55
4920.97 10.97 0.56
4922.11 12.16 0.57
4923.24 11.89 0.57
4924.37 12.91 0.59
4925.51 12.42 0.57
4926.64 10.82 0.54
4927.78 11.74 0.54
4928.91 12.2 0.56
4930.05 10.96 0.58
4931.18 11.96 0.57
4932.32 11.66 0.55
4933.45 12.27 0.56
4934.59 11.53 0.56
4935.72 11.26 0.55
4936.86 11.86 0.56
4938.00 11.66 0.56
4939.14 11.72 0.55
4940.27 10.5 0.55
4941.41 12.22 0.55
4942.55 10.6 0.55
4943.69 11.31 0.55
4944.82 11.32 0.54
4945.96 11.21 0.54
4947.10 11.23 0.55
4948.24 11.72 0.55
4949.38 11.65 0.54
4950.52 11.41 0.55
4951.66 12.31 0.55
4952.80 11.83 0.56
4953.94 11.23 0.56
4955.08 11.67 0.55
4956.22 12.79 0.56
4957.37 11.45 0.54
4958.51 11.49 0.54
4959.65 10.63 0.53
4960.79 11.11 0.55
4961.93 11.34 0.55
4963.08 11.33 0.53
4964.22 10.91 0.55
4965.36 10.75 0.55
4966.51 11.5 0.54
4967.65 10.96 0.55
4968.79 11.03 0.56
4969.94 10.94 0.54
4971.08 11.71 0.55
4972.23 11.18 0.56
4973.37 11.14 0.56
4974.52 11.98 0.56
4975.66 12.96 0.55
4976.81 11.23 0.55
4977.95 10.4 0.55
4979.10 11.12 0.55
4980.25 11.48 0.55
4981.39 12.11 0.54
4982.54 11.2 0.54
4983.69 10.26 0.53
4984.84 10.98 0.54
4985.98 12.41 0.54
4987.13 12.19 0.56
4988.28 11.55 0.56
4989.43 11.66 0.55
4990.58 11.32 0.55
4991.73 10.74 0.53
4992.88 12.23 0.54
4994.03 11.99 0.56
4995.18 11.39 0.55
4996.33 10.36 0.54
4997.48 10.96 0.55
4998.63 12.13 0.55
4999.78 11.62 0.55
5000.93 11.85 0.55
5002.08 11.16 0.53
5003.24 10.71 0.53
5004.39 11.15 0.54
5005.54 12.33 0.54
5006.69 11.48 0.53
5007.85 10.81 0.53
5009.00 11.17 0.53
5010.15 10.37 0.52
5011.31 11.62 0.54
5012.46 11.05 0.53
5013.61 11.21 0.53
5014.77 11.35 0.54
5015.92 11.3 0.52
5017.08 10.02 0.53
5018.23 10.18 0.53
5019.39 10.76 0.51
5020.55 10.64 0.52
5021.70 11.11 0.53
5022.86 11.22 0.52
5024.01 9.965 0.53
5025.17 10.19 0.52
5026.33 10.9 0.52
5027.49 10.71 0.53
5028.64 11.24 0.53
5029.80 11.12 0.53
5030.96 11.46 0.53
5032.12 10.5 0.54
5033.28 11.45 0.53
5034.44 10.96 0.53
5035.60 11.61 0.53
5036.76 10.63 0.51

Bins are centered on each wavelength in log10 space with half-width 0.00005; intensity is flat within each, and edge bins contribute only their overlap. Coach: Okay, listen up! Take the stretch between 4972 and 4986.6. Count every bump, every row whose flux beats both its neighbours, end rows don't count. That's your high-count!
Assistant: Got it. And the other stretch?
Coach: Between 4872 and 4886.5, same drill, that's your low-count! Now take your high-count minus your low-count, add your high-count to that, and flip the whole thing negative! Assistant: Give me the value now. -1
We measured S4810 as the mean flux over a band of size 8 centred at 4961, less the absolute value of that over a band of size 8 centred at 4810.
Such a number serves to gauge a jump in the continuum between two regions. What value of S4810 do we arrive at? -3.2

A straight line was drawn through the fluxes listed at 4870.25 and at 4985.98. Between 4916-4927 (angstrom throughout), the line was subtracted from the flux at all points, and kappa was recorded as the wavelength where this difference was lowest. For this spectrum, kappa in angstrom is 4917.57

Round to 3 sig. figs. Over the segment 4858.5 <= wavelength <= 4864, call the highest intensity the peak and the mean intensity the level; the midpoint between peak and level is 14.5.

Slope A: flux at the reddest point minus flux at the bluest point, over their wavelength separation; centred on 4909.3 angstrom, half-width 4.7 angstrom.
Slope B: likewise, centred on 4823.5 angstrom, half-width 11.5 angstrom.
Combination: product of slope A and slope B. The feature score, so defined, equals -0.004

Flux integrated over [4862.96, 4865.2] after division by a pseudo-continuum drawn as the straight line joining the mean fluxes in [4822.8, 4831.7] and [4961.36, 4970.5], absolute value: 1.90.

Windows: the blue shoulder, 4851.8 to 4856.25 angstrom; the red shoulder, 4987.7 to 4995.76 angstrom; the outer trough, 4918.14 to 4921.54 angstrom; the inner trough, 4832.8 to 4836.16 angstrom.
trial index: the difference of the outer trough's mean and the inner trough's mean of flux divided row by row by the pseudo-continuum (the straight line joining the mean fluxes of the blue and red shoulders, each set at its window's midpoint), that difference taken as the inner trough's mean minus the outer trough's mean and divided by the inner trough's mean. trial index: 0.32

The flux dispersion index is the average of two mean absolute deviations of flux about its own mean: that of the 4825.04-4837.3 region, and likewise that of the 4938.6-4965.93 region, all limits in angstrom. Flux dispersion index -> 0.520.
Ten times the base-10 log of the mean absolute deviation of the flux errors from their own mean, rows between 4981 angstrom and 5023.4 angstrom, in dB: -20.0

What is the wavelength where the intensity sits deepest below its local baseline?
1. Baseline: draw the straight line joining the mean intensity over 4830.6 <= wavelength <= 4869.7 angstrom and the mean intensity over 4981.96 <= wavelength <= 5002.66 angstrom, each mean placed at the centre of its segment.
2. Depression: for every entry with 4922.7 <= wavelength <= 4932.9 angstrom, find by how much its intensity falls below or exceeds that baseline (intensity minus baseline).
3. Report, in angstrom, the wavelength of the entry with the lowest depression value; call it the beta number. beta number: 4926.64 angstrom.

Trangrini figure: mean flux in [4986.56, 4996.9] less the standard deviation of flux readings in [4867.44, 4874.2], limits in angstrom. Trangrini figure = 11.0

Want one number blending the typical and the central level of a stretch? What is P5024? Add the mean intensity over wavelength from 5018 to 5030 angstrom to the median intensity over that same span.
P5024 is 21.5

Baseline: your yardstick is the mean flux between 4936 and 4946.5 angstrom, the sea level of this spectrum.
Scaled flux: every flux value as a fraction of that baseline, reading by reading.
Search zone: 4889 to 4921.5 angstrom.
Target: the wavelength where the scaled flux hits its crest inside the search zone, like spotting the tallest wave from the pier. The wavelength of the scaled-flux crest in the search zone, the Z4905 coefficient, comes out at 4891.60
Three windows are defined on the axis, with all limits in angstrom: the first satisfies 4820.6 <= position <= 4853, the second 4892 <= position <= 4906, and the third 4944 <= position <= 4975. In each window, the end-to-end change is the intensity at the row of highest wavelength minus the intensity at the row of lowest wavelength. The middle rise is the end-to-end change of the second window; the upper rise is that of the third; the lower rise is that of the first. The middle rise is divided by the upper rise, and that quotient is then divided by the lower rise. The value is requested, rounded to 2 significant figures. -8.2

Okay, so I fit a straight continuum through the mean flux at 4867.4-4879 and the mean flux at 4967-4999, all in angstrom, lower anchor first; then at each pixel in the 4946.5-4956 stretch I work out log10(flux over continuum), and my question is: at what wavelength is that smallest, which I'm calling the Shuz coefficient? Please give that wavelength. 4947.10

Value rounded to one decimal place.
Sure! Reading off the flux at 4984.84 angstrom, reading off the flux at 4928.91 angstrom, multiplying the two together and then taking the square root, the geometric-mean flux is 11.6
